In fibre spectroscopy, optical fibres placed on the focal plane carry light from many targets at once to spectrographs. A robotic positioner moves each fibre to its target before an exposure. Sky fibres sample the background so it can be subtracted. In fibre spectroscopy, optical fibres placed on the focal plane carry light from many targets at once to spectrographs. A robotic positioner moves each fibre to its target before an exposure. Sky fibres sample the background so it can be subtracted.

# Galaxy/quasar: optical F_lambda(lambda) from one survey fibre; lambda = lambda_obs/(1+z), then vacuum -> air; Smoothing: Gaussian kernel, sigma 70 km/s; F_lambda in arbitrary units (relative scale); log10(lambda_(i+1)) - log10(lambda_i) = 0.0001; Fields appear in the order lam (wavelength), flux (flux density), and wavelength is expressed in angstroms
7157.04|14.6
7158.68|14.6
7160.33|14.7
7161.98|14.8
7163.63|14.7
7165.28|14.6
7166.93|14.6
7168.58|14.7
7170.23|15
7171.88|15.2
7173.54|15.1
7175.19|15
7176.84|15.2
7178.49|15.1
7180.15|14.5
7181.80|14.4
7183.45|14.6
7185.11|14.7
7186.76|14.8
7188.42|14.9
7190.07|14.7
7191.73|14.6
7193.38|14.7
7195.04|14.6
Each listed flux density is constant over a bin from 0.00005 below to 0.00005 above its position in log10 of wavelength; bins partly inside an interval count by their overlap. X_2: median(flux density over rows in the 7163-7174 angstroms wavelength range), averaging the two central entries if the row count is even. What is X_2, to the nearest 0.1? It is 14.7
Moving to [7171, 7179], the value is 15.1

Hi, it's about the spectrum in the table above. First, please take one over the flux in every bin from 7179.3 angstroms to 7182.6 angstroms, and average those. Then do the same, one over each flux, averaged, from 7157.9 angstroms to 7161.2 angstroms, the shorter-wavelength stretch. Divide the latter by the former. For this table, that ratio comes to 0.99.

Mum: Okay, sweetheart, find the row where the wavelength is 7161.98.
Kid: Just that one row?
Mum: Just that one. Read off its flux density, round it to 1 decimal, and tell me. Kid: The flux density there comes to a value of 14.8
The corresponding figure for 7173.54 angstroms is 15.1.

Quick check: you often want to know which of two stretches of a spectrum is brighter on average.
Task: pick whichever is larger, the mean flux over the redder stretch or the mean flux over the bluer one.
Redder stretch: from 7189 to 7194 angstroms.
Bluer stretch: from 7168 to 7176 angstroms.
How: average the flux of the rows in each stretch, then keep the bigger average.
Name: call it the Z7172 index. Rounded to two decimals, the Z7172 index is 15.00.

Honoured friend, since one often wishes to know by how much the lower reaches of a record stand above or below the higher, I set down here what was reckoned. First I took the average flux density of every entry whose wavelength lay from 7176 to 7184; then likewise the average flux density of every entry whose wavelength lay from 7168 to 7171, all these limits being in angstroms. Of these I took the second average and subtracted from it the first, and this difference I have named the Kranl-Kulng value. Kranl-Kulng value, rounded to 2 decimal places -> 0.09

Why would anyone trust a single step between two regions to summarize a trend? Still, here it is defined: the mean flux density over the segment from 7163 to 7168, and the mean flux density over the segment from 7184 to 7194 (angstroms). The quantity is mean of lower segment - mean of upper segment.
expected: -0.10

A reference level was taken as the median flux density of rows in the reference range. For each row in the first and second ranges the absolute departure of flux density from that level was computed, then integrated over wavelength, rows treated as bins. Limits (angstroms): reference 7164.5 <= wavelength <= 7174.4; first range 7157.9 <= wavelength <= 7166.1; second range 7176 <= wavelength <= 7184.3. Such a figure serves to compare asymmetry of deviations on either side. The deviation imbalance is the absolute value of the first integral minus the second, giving 1.3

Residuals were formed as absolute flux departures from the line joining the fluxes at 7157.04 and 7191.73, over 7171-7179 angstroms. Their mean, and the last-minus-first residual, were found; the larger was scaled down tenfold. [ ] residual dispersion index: 0.052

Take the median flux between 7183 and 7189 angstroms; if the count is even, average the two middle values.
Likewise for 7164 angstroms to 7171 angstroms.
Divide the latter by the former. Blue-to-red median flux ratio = 0.99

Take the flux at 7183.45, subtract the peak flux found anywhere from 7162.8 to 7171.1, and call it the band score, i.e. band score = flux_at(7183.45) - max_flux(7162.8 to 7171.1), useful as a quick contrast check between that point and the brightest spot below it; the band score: -0.40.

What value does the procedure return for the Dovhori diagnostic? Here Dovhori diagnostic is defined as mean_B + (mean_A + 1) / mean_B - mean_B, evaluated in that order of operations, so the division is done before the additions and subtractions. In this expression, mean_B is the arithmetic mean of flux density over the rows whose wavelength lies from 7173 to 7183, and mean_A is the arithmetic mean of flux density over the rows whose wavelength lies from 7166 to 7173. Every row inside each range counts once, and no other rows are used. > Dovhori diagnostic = 1.07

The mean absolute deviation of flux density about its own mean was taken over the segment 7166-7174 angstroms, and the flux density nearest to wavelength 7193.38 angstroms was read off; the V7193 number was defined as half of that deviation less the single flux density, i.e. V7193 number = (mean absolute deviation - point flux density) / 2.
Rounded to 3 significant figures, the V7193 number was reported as -7.24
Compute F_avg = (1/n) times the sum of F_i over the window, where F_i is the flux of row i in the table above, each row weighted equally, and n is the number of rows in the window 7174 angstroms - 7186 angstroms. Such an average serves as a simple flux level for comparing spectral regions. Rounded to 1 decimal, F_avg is 14.8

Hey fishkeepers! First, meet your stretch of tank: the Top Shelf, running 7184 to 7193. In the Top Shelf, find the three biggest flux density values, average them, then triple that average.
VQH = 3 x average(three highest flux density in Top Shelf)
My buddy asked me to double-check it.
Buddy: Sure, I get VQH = 44.4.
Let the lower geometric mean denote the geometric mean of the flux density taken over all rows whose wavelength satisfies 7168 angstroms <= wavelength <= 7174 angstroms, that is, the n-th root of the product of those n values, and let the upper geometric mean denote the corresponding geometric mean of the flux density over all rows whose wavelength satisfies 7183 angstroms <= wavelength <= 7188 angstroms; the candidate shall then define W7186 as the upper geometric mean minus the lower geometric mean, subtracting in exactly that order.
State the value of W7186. -0.3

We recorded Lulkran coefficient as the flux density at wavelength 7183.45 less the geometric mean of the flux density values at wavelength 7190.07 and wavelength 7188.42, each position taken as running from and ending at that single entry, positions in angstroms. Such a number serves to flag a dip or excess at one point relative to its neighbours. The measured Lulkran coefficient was -0.20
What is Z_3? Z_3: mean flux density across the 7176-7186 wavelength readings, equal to 14.8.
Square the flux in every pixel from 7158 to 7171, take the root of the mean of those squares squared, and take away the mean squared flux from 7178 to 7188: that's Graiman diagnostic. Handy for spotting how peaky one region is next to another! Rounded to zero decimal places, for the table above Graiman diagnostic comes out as 1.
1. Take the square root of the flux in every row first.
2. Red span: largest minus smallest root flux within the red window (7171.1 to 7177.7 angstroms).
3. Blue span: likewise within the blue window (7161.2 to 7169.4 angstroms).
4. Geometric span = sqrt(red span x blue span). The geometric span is 0.026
